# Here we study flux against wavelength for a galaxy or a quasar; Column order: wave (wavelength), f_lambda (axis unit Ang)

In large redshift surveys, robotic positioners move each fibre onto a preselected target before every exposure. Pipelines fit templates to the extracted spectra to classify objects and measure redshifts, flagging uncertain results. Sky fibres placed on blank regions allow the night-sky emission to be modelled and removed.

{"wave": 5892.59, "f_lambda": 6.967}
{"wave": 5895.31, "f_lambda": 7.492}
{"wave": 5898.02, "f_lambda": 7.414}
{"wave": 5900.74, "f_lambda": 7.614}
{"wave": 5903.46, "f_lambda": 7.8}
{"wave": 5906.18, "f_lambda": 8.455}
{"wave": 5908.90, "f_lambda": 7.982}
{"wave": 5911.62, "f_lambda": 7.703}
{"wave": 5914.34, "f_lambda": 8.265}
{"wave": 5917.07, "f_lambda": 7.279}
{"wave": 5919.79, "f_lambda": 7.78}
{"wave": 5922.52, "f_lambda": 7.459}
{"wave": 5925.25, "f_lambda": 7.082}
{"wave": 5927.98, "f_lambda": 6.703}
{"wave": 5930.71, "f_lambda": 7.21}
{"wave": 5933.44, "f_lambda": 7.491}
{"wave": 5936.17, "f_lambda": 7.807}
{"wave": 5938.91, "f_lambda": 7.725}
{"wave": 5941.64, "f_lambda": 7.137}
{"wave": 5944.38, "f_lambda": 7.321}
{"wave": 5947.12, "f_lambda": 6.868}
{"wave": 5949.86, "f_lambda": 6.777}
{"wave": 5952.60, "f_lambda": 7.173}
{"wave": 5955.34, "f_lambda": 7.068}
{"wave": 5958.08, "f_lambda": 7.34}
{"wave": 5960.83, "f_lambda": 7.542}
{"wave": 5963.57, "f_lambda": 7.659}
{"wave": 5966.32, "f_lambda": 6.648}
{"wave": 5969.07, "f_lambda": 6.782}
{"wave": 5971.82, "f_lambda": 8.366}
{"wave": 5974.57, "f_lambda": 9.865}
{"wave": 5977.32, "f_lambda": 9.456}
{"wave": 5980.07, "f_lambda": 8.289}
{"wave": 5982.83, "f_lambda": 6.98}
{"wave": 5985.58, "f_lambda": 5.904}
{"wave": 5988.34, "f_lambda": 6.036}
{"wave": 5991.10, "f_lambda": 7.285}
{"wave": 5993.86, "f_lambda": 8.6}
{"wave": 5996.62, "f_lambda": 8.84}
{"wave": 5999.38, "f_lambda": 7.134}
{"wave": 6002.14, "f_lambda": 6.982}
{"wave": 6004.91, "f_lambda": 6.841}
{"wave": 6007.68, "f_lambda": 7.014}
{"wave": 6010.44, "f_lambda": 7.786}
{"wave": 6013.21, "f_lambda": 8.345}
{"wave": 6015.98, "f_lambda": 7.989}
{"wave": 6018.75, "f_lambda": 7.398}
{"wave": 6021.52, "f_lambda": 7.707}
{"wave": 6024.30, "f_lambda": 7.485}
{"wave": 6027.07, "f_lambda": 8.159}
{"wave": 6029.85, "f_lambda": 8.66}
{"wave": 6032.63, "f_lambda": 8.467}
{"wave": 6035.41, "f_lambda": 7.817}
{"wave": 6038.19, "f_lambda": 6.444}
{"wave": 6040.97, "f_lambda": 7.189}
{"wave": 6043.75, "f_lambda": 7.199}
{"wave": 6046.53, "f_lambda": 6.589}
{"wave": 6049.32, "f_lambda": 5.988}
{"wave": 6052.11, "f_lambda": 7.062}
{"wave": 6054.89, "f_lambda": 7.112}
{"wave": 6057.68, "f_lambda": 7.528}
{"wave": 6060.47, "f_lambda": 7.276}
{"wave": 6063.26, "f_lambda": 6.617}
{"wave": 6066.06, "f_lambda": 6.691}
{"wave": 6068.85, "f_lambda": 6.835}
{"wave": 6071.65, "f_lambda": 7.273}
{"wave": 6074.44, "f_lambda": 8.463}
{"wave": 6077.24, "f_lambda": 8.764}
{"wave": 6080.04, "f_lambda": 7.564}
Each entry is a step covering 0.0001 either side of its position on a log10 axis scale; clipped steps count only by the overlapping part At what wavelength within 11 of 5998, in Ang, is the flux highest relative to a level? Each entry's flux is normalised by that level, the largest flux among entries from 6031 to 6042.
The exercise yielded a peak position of 5996.62 Ang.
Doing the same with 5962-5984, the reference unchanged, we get 5974.57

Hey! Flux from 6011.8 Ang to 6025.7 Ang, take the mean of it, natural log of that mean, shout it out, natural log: 2.05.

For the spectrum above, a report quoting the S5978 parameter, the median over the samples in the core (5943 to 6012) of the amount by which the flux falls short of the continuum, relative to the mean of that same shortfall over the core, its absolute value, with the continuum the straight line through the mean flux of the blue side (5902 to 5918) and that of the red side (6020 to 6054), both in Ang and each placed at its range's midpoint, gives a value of 3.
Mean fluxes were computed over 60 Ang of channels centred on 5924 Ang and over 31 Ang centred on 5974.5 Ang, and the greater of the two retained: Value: 7.59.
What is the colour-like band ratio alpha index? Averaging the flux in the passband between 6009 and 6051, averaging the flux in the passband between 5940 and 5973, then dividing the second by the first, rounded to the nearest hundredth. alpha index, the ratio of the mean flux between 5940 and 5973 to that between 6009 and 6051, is 0.96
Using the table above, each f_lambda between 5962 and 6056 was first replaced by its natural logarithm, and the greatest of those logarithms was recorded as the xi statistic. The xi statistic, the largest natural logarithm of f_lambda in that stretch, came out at 2.29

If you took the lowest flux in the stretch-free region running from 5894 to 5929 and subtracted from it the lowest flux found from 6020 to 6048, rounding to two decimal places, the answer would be 0.26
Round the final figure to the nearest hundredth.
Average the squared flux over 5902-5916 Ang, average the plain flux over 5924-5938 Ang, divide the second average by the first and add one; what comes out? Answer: 1.11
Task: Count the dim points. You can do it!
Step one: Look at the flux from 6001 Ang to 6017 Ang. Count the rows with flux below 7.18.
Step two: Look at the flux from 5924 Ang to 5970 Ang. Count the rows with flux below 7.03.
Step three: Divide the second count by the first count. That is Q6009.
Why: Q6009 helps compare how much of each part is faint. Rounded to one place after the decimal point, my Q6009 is 1.7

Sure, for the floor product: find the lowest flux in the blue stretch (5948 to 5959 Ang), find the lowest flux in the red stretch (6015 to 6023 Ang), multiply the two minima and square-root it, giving 7.08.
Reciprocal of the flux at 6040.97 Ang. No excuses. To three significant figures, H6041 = 0.139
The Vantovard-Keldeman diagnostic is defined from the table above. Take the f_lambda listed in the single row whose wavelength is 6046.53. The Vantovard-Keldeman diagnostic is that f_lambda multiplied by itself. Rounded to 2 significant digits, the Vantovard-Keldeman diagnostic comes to 43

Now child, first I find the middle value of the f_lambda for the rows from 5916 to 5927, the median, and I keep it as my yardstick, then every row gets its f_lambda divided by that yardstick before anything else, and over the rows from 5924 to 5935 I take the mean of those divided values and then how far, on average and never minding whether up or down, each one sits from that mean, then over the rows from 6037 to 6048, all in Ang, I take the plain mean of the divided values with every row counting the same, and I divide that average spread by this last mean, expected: 0.033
